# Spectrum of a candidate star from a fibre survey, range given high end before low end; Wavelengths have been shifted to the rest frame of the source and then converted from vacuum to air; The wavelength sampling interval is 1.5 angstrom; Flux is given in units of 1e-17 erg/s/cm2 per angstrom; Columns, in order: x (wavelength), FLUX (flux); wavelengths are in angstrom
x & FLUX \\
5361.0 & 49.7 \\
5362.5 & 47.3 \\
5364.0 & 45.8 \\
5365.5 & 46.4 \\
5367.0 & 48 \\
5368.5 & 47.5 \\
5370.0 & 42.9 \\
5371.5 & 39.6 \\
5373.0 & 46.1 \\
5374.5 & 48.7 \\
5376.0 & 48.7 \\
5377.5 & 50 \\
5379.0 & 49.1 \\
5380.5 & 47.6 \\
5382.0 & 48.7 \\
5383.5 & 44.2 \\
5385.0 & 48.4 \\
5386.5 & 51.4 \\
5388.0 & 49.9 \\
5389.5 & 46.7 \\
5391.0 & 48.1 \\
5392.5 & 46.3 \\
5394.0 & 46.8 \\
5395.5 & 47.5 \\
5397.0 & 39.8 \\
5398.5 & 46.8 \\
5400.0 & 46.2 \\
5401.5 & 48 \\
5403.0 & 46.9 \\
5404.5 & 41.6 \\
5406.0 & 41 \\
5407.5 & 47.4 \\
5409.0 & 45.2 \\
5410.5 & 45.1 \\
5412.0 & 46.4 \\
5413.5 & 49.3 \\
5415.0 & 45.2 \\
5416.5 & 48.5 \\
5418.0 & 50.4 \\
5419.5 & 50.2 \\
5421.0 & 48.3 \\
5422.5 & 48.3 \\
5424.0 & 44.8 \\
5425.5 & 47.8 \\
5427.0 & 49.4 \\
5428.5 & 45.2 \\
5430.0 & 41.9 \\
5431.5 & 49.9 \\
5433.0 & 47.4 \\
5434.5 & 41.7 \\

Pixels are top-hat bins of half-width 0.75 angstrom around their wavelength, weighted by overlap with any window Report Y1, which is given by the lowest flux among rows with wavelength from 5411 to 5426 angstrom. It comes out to 44.8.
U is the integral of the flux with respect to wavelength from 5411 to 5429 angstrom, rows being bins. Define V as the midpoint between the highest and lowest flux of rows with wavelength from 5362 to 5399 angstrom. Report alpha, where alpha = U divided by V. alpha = 19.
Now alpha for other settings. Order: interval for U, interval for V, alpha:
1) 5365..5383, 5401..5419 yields 18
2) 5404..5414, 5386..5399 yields 10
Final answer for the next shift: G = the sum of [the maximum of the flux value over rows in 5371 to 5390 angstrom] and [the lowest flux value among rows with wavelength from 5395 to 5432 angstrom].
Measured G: 91.2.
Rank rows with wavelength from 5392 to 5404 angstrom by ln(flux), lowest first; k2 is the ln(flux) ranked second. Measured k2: 3.83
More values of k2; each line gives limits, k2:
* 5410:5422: 3.81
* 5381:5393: 3.84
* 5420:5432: 3.80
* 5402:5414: 3.73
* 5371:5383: 3.83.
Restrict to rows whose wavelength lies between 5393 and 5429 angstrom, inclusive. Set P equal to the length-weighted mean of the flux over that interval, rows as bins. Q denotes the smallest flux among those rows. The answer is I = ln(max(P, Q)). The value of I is 3.84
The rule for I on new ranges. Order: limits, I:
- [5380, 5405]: 3.85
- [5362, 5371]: 3.83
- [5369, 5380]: 3.84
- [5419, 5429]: 3.87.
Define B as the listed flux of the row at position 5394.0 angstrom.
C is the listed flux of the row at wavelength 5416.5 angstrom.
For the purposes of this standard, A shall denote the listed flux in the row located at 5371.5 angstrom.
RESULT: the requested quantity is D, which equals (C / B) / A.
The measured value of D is 0.0262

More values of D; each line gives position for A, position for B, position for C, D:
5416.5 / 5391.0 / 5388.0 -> 0.0214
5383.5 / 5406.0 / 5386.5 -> 0.0284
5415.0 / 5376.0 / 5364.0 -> 0.0208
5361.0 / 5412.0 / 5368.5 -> 0.0206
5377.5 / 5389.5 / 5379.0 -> 0.0210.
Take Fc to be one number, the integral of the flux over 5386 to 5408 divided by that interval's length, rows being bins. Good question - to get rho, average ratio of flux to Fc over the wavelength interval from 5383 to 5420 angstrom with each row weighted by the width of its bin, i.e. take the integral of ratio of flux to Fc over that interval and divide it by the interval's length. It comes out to 1.01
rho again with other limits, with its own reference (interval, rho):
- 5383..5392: 1.04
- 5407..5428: 1.03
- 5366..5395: 1.02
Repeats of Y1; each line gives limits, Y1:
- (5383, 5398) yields 39.8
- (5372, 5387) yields 44.2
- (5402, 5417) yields 41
